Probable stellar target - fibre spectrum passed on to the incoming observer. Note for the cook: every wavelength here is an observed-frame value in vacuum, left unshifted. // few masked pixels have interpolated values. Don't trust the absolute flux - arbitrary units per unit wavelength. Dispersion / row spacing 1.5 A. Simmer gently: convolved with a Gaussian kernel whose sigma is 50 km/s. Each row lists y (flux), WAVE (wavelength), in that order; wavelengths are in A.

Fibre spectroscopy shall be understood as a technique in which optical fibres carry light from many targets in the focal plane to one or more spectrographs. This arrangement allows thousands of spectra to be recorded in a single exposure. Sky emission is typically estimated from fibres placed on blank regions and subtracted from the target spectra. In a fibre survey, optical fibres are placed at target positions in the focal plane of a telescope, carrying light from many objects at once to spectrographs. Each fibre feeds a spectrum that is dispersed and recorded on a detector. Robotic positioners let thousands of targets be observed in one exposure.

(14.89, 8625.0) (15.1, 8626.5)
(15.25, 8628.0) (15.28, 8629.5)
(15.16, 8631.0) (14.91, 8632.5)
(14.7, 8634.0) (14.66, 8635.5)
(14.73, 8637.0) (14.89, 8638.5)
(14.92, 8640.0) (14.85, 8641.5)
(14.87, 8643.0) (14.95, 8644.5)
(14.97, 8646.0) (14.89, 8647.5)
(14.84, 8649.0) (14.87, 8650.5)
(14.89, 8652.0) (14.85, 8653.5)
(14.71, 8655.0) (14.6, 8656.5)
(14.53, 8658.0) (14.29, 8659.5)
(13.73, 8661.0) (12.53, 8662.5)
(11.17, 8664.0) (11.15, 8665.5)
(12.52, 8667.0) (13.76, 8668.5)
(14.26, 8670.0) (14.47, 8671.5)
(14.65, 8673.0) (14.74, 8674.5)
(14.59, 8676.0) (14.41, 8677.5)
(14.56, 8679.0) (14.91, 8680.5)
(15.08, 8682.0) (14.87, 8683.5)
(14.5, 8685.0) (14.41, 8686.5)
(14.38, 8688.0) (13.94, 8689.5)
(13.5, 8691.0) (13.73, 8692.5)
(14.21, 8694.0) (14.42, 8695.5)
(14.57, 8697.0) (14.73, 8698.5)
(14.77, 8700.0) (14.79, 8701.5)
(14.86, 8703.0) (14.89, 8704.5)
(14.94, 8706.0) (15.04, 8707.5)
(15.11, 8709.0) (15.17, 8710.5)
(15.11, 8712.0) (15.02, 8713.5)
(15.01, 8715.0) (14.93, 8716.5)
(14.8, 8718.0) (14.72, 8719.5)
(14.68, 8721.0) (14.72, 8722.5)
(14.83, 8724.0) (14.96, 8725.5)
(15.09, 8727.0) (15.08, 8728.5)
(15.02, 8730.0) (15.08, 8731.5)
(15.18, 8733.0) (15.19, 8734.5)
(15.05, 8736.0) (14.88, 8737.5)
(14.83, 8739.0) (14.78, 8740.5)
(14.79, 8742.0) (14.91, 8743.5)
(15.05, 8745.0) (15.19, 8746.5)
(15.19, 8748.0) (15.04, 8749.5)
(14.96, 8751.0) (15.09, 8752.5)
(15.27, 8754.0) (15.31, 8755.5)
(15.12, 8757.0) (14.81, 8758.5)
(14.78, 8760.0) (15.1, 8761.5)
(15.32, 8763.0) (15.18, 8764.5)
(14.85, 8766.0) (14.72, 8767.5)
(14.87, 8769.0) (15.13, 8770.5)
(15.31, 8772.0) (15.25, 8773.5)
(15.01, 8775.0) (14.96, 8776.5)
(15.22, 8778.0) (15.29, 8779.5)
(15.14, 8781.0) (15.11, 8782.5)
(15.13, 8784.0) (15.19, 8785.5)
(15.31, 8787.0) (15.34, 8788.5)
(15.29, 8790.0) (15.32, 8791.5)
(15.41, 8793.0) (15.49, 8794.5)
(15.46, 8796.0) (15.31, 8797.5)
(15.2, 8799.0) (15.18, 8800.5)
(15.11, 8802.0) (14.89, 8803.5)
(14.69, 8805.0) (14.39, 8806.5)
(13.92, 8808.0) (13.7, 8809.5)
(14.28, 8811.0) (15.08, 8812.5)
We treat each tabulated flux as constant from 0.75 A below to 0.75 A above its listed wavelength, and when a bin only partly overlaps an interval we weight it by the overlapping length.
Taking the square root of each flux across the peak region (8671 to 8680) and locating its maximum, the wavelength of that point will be 8674.5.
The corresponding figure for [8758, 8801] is 8794.5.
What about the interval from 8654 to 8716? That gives 8710.5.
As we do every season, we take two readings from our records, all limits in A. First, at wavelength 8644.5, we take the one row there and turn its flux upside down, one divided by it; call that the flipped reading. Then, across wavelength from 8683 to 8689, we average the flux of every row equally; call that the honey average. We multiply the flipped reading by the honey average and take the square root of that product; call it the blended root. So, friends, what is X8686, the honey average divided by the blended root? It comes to 14.7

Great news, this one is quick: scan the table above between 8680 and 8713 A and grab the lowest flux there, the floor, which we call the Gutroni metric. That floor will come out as 13.5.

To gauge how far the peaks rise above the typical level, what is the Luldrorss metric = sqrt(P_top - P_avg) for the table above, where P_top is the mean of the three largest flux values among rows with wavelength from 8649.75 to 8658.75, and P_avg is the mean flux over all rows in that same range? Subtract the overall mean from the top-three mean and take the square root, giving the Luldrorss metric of 0.36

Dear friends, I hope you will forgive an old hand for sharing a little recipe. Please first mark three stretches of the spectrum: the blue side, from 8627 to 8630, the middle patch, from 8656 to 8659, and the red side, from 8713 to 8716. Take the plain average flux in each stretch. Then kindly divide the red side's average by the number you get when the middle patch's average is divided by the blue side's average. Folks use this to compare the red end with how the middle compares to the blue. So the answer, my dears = 15.7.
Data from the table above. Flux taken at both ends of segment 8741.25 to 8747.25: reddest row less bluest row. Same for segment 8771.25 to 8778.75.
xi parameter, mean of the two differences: 0.2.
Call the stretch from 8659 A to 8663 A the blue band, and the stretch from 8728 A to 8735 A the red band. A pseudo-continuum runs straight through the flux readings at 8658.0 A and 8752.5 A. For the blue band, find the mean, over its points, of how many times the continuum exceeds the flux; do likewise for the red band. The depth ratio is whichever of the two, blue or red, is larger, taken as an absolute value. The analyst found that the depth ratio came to 1.08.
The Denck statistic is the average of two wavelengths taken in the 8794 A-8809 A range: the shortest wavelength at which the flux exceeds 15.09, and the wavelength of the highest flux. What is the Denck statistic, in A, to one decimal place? 8794.5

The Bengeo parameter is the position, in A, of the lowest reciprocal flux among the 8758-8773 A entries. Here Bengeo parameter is 8763.0 A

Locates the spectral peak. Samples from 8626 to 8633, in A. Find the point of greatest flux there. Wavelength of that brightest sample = 8629.5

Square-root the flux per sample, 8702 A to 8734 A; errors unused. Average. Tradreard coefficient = 3.87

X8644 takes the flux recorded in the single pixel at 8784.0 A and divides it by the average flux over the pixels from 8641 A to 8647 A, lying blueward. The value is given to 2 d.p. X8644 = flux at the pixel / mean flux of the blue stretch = 1.01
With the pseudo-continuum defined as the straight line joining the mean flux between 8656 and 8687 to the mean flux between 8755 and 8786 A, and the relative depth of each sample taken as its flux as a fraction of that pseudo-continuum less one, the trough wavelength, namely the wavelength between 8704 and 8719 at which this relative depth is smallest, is 8718.0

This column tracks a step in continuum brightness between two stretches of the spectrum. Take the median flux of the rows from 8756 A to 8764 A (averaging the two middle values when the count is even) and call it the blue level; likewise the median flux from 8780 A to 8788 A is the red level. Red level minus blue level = 0.0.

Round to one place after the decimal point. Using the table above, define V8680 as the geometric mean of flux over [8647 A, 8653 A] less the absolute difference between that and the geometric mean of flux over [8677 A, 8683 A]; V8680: 14.7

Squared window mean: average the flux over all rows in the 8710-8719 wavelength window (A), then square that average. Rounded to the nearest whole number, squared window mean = 225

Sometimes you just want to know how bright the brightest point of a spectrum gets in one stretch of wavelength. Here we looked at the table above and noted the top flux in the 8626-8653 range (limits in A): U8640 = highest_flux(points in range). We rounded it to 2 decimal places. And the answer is 15.28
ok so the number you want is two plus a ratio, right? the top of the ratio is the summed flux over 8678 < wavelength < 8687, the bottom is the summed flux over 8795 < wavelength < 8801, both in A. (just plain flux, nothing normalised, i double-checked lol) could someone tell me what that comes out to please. 3.4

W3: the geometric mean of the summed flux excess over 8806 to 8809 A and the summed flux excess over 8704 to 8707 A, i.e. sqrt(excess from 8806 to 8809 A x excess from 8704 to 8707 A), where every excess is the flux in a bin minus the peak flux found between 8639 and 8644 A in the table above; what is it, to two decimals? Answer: 0.12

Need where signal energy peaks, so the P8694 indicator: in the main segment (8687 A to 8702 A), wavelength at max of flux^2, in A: 8701.5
